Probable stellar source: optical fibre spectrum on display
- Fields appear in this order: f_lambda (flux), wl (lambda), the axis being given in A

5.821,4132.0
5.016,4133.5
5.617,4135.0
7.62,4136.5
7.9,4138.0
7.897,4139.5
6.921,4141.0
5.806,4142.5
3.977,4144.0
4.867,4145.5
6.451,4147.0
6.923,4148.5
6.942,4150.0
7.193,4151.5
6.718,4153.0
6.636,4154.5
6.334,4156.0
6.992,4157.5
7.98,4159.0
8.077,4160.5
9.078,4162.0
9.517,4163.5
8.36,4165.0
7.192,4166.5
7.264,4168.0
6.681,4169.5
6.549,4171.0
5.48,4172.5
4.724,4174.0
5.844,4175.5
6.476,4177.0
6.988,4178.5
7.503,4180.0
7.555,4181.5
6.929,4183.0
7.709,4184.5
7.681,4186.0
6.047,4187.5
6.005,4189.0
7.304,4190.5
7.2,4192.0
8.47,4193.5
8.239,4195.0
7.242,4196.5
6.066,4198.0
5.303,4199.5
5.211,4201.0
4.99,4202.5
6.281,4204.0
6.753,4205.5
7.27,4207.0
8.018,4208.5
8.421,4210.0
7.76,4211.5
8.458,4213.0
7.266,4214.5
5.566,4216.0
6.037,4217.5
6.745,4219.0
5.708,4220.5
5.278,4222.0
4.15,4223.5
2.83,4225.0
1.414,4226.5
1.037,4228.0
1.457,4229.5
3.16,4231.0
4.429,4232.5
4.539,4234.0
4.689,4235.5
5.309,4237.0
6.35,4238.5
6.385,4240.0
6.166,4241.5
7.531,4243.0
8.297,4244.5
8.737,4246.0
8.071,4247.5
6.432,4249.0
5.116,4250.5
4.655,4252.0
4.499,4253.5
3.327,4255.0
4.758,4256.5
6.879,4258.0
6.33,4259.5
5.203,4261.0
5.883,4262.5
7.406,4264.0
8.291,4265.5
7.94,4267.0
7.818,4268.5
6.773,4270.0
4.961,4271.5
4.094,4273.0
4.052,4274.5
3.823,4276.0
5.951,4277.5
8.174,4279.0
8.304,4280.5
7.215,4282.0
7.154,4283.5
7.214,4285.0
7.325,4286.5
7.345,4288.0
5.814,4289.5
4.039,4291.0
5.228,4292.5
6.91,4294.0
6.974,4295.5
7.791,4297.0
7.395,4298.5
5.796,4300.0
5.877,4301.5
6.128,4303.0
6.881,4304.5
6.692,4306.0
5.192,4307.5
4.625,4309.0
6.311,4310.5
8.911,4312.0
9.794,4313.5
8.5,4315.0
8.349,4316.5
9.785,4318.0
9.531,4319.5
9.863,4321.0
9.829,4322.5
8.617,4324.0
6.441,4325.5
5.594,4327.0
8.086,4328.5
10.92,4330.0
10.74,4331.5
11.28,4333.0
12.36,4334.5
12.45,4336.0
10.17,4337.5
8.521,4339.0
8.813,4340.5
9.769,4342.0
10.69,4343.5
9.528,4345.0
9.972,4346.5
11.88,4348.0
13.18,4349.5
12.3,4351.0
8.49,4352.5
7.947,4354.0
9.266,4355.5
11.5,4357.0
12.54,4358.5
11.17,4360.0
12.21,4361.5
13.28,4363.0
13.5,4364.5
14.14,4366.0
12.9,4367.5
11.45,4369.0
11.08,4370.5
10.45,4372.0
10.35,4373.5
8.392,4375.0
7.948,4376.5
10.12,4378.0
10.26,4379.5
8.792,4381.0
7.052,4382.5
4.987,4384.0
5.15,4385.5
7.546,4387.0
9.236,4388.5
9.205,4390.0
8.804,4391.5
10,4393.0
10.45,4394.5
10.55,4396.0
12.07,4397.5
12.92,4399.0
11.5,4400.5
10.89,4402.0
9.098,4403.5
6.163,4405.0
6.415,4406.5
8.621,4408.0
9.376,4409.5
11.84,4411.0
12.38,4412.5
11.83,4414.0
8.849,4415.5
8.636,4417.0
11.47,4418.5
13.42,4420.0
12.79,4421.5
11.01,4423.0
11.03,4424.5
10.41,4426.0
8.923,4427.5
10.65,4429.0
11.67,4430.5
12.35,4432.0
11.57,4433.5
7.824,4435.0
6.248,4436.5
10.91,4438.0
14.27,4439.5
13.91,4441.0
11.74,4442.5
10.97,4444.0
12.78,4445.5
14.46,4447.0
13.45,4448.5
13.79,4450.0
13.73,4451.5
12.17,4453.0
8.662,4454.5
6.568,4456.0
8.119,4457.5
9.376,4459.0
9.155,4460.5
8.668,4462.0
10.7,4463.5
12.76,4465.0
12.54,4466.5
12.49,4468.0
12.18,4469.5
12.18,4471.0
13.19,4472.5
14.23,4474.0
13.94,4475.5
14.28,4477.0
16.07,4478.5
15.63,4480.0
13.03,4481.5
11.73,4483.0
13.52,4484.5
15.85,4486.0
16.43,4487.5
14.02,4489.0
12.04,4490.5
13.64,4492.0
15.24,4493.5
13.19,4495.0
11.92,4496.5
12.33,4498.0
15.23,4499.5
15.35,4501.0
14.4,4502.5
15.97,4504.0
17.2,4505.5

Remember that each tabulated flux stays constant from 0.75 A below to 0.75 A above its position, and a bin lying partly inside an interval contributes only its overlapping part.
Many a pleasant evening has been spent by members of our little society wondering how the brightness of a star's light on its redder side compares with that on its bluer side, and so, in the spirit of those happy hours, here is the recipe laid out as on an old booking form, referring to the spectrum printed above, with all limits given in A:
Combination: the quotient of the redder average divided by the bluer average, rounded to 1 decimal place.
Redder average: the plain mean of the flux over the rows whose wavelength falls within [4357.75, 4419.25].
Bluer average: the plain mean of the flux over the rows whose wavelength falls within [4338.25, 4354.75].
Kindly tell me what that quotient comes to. 1.0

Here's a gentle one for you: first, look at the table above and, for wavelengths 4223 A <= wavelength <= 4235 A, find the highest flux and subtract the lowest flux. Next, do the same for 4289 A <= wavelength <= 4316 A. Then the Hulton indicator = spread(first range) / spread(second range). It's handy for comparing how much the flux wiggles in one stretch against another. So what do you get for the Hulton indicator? 0.61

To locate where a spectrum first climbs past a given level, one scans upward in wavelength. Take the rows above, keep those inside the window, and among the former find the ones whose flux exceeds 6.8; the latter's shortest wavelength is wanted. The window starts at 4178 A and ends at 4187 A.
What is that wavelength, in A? 4178.5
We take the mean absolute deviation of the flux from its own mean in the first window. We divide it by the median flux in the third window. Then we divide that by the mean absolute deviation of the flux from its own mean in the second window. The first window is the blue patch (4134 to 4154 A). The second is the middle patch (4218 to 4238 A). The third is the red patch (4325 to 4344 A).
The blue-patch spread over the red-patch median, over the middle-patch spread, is 0.060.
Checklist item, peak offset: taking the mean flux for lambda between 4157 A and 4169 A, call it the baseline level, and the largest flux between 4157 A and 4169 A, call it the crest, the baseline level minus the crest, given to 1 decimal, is -1.5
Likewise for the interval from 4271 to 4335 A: -5.0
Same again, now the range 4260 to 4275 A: -2.0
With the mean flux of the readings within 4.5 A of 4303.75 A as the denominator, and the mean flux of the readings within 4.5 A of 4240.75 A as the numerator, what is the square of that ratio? 1.2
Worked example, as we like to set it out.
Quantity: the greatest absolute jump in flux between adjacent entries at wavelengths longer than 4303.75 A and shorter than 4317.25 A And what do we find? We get 2.60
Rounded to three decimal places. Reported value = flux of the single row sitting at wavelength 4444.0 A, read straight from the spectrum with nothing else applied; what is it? 10.970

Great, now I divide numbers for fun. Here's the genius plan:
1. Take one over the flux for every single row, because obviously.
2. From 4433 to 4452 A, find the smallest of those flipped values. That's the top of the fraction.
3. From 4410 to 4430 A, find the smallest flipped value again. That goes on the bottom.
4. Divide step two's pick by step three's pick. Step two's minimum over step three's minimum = 0.93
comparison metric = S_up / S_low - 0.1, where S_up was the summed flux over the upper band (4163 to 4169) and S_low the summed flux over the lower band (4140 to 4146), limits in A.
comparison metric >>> 1.4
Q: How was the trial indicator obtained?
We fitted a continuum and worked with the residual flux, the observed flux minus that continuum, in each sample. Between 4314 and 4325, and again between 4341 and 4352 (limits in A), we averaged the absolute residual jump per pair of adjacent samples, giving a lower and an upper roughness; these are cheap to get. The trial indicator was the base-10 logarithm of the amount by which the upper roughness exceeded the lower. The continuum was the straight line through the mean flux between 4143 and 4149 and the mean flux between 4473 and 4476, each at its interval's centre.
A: -0.30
